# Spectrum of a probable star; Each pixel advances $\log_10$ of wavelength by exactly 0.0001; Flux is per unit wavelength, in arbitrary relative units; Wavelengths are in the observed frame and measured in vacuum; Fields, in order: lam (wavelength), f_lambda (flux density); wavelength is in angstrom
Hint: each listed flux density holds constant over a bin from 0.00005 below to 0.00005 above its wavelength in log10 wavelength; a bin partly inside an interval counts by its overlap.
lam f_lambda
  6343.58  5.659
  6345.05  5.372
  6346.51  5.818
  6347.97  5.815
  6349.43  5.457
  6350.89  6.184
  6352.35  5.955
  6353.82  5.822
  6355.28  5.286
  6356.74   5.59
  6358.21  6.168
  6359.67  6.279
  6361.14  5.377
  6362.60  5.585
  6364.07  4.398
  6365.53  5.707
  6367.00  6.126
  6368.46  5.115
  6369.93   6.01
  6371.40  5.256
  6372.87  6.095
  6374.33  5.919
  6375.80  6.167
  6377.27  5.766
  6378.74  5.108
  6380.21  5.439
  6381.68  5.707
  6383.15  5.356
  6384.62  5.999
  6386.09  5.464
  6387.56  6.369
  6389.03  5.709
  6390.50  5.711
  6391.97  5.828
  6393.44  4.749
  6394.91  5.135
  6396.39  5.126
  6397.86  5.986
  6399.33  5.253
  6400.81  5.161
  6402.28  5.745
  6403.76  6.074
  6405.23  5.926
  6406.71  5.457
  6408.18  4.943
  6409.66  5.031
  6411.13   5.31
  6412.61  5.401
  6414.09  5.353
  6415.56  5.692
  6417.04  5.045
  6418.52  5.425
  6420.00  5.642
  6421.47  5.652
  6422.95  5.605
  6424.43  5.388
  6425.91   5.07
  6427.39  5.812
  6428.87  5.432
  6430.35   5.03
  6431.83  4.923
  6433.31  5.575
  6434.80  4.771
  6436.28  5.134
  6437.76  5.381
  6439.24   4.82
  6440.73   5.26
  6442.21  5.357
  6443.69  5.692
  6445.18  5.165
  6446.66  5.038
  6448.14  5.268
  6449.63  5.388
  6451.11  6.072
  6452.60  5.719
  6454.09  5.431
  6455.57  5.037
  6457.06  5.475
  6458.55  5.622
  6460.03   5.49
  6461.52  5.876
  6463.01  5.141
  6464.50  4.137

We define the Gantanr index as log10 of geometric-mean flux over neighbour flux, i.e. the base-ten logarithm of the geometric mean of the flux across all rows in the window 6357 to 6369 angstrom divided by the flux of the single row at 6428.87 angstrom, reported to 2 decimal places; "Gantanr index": 0.01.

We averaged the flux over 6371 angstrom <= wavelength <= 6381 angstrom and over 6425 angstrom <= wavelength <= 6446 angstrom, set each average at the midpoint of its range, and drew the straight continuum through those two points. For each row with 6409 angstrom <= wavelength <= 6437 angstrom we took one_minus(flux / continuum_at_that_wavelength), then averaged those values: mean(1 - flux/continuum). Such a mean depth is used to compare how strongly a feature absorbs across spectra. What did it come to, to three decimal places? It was 0.001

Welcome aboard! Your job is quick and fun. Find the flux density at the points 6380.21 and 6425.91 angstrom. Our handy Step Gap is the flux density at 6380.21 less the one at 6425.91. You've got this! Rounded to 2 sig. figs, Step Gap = 0.37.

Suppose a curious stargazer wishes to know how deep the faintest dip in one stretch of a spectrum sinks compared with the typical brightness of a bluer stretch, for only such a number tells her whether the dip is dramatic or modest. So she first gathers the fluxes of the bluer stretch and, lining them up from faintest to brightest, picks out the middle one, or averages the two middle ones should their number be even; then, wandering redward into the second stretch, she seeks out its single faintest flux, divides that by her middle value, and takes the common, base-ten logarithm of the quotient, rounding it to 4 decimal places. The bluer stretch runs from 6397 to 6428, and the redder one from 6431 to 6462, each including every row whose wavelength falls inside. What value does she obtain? -0.0558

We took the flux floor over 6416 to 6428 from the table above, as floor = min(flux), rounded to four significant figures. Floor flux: 5.045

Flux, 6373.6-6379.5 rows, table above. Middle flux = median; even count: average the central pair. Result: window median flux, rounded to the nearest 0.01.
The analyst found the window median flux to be 5.84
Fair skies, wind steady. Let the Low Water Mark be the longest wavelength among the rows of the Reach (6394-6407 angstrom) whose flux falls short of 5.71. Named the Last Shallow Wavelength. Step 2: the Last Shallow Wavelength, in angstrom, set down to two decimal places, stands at 6406.71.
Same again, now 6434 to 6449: 6448.14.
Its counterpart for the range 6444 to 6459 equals 6458.55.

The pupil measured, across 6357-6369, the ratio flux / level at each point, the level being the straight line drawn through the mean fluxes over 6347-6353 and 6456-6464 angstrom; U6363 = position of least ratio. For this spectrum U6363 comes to 6364.07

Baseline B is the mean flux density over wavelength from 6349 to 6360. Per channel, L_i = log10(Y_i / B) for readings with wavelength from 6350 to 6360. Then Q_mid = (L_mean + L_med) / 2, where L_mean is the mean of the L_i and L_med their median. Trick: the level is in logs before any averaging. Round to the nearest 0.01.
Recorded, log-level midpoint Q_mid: 0.01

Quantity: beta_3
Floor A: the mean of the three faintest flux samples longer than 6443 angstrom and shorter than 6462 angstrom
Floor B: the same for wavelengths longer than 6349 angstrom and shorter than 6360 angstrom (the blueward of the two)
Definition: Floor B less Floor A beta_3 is 0.36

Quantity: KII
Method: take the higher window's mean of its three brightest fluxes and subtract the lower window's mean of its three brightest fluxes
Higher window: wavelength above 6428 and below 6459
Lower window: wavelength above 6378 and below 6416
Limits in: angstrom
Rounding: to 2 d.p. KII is -0.32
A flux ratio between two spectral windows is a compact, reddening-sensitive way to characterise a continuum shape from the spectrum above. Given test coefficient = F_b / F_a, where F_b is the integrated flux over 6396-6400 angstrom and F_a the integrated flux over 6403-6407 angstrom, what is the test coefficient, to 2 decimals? 0.94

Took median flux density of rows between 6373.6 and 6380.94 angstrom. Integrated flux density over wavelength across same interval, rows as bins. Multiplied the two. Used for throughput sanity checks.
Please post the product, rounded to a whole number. 240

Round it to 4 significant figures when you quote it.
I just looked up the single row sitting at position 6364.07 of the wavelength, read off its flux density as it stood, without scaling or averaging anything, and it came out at 4.398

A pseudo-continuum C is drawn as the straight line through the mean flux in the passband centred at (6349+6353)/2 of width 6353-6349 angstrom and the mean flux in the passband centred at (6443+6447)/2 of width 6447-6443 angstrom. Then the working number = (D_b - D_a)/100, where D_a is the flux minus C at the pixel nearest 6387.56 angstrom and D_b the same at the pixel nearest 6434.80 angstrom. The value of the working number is -0.013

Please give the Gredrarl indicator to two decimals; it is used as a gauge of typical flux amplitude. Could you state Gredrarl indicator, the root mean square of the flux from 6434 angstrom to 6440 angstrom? 5.03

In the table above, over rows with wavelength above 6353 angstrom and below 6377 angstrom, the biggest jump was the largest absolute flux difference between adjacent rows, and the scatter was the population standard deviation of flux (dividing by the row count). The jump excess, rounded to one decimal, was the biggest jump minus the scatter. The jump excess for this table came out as 0.8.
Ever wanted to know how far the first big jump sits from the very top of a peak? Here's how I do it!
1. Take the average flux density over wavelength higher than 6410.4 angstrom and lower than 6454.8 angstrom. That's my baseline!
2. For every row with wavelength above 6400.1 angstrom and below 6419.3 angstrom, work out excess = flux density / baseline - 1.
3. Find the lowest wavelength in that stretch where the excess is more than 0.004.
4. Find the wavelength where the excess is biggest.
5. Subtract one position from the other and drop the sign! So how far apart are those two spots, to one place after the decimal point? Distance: 1.5 angstrom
